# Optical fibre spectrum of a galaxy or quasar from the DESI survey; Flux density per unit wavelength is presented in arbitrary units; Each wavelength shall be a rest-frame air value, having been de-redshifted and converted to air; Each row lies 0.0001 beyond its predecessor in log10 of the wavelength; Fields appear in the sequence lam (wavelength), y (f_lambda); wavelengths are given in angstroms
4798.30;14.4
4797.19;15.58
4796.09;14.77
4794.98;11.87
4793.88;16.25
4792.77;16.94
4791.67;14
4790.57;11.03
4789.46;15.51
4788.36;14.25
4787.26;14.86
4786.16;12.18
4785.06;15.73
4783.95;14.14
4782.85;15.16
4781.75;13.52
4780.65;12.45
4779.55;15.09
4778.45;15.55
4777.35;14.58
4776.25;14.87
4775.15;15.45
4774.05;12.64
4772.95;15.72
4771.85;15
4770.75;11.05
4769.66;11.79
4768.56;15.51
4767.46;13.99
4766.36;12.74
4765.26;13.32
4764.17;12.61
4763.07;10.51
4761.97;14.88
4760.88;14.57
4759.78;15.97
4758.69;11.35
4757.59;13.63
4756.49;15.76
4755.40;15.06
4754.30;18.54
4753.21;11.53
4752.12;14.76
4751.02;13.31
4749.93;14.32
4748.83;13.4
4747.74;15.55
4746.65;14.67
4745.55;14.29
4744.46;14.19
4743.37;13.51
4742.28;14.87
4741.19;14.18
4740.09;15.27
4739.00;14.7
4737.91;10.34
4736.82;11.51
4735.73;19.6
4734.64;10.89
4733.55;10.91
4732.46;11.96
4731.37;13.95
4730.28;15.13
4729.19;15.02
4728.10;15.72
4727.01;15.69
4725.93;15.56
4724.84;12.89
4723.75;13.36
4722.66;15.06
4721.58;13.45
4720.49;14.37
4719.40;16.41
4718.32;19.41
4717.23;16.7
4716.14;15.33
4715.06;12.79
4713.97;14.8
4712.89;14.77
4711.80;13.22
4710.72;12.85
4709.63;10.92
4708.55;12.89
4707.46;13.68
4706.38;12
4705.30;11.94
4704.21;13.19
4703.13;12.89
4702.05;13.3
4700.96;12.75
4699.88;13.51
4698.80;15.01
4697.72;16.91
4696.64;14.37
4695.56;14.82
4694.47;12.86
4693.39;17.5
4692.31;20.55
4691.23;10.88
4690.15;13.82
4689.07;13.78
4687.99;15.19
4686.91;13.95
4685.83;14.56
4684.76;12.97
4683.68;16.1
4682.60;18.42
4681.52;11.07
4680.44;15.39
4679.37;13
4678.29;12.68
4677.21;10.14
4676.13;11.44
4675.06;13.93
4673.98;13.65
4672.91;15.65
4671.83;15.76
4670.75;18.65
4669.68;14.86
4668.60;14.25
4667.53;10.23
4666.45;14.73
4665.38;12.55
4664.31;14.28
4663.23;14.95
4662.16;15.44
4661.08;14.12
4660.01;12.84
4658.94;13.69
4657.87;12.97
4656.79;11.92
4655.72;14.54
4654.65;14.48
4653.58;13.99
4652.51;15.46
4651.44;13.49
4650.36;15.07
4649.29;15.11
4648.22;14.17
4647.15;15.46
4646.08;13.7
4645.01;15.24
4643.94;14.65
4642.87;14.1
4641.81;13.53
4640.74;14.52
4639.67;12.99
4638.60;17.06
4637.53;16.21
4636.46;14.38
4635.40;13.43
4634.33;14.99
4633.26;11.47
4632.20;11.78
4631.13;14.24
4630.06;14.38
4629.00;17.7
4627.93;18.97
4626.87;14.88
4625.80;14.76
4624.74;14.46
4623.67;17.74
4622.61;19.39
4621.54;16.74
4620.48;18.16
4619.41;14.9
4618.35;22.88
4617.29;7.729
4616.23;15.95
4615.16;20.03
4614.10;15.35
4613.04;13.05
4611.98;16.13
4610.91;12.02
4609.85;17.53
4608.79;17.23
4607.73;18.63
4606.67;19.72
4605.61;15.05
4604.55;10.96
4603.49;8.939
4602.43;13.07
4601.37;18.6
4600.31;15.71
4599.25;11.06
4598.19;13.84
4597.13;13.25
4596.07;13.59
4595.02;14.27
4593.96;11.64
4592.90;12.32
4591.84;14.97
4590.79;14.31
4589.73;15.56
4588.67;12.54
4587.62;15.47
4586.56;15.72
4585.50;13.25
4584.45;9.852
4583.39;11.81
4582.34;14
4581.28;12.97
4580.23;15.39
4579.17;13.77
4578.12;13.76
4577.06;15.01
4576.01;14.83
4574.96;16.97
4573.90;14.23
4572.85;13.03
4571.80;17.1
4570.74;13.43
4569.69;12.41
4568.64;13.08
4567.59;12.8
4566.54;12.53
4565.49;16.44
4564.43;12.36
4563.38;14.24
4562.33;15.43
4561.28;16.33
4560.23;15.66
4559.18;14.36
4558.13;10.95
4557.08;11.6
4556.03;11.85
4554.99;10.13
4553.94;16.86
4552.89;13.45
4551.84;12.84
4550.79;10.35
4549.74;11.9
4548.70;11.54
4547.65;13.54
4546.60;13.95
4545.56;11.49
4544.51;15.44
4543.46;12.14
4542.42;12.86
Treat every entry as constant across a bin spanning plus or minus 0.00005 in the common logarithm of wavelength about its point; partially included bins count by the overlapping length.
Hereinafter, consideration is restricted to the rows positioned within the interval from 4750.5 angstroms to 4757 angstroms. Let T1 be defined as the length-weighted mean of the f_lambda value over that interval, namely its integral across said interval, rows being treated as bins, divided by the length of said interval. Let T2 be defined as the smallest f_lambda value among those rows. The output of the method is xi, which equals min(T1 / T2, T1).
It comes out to 1.29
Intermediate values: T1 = 14.8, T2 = 11.53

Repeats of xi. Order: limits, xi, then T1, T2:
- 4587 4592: 1.16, 14.6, 12.54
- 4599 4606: 1.50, 13.4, 8.939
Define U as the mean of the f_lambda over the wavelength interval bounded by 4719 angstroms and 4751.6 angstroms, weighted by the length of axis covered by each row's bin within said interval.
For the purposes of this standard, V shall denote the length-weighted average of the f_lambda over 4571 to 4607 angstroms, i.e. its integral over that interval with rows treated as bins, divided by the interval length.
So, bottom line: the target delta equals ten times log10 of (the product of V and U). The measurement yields 23.0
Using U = 14.1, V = 14.0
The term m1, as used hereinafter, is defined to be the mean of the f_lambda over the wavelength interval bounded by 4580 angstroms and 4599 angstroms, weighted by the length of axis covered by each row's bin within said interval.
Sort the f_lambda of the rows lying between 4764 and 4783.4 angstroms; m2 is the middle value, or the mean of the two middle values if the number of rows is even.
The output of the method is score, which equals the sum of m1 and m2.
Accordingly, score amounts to 27.8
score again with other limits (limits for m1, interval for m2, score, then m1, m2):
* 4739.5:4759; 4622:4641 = 29.0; 14.4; 14.6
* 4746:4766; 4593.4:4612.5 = 28.1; 14.1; 14.1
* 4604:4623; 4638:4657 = 30.7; 16.2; 14.5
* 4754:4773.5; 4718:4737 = 28.6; 13.9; 14.7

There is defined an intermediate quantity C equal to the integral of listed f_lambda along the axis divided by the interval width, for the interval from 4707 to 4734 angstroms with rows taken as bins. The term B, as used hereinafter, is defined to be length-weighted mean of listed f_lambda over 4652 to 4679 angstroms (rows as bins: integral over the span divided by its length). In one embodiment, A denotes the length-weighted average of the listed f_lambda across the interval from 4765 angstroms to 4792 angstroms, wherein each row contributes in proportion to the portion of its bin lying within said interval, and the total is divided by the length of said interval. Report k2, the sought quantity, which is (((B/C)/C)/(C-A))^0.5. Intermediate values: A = 14.0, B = 13.88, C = 14.3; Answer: 0.50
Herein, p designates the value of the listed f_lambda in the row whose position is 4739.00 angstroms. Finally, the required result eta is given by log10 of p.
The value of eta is 1.17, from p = 14.7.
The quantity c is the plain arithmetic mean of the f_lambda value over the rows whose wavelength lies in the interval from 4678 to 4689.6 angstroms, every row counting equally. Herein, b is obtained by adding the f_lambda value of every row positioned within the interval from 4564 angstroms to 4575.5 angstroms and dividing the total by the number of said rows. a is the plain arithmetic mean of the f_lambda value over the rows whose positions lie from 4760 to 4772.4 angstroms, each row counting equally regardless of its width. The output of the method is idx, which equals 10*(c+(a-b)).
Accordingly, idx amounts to 135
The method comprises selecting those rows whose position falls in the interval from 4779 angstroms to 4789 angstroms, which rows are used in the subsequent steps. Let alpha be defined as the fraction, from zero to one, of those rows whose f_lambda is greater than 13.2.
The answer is 0.78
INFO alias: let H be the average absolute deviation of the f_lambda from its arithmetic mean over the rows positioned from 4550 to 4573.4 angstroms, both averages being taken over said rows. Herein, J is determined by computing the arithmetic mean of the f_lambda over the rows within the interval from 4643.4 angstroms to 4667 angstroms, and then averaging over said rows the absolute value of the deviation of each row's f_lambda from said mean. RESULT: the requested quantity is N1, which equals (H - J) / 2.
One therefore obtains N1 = 0.44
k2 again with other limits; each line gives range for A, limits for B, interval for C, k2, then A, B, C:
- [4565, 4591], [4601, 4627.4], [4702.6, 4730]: 0.62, 14.0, 15.74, 14.2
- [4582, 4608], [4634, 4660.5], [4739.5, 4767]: 0.56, 13.9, 14.32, 14.1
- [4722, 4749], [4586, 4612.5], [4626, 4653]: 0.34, 14.1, 14.48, 14.7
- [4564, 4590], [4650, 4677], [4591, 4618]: 0.34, 13.9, 14.06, 14.5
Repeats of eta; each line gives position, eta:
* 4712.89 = 1.17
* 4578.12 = 1.14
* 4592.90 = 1.09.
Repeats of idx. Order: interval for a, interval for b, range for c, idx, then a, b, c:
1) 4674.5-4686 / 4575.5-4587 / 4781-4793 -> 142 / 13.6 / 13.7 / 14.3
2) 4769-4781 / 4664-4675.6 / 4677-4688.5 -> 136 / 14.0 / 14.4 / 14.0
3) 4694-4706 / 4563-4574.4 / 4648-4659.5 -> 141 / 13.8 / 13.8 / 14.1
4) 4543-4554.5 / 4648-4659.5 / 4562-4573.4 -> 129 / 13.0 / 14.1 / 13.9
